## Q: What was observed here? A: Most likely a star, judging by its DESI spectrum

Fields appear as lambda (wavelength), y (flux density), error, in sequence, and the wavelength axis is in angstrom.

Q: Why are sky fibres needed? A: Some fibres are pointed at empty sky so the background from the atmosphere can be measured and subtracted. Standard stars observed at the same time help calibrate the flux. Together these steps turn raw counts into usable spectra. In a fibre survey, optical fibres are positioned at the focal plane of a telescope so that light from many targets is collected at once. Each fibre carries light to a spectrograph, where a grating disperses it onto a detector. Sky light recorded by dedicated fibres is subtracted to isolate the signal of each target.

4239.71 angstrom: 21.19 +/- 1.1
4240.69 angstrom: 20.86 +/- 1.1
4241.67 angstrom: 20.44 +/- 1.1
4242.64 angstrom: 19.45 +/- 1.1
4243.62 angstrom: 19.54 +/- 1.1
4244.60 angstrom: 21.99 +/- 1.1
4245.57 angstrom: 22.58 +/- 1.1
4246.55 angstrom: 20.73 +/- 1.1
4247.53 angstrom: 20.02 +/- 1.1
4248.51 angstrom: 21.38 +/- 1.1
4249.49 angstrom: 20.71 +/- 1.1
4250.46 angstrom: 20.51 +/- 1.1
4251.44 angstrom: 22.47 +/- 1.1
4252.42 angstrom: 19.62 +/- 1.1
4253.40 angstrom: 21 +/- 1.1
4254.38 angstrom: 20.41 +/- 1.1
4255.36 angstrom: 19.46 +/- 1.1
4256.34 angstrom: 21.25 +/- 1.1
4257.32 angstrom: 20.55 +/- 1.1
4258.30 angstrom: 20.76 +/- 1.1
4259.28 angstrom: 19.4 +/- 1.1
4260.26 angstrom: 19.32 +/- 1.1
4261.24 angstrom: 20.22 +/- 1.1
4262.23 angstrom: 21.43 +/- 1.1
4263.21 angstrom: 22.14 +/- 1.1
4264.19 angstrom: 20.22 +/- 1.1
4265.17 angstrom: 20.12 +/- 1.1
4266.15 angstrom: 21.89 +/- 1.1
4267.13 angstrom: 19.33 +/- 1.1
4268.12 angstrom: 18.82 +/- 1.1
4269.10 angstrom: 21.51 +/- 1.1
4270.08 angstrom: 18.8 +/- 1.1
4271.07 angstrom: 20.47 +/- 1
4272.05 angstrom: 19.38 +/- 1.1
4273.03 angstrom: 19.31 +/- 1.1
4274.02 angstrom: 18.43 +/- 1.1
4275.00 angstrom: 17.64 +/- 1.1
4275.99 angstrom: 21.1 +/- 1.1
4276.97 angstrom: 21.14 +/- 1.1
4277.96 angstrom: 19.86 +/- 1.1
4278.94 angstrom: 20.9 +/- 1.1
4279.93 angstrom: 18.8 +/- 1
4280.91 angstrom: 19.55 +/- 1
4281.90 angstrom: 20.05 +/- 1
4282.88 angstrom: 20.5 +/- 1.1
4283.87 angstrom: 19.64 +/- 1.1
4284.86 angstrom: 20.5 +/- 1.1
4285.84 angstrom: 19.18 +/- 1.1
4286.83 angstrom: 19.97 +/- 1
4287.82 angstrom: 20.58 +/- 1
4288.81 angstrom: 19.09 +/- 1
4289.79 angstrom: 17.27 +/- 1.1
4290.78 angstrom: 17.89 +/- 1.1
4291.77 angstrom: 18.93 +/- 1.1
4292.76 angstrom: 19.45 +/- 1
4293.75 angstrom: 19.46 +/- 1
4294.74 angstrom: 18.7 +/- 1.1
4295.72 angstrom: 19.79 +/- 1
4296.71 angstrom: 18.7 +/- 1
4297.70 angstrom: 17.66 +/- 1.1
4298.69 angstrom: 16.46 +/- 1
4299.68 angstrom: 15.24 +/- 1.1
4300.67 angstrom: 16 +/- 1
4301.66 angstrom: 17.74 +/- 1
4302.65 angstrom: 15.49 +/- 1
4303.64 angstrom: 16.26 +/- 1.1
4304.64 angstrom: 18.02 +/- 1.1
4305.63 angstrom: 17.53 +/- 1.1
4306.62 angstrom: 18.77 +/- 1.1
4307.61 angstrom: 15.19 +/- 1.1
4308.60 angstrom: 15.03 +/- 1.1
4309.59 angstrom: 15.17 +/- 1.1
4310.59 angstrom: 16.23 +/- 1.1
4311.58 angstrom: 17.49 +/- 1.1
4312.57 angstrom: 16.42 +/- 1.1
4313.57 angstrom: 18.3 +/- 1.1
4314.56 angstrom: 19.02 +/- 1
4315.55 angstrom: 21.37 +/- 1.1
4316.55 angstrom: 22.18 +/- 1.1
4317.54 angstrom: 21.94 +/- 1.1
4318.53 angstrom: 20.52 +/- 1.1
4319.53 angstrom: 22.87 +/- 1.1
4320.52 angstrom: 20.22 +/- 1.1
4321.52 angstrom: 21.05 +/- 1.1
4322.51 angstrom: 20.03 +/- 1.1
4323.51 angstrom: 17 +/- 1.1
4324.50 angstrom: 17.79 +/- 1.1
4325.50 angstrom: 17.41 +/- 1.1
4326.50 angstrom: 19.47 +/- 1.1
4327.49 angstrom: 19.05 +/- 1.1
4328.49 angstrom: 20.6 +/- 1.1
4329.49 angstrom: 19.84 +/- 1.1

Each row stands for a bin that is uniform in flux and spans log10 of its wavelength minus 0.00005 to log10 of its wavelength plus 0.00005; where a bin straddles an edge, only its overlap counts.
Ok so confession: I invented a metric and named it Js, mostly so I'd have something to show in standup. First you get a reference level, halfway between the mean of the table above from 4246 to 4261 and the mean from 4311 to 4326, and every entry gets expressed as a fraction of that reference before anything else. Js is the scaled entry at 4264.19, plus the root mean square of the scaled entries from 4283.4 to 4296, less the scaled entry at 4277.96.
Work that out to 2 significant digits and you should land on 0.98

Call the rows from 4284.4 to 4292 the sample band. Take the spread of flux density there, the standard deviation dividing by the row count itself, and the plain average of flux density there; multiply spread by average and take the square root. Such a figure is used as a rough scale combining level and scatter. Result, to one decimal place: 4.6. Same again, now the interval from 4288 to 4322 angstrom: 6.2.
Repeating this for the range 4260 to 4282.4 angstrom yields 4.8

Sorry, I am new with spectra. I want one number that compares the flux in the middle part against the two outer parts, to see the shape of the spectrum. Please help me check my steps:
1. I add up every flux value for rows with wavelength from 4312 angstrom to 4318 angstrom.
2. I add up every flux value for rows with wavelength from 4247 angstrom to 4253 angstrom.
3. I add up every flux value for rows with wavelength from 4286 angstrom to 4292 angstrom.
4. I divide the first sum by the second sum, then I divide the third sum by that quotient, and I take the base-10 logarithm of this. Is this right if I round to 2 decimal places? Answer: 2.08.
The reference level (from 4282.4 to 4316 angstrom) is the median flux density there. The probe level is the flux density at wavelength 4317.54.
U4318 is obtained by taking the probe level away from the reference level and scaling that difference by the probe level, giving -0.17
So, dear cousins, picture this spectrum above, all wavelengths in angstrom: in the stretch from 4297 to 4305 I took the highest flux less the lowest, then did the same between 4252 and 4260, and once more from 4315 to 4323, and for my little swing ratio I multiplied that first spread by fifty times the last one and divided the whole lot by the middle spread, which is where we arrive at 213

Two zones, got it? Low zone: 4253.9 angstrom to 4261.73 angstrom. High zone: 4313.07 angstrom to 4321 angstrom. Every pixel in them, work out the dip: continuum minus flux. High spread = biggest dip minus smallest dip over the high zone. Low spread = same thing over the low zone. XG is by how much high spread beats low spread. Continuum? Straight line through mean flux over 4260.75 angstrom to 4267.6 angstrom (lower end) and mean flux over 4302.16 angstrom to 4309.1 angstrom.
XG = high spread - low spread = 3.3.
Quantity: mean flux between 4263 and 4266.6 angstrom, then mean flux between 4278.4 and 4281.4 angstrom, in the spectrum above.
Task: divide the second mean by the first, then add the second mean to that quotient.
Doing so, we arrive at 20.7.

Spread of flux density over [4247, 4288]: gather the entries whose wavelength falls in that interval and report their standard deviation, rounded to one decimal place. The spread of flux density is 1.0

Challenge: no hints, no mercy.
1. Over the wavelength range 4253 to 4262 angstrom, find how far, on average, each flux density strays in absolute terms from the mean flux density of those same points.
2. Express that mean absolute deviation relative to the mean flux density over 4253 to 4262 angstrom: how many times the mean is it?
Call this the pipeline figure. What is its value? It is 0.029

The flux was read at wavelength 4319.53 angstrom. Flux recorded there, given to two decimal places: 22.87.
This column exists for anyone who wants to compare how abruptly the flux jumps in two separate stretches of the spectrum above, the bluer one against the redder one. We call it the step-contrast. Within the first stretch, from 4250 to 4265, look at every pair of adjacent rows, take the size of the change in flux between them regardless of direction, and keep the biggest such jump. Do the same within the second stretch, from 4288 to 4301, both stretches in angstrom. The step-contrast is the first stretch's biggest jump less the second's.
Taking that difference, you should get 1.0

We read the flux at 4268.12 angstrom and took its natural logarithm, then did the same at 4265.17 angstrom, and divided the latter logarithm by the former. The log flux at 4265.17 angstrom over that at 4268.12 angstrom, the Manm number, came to 1.023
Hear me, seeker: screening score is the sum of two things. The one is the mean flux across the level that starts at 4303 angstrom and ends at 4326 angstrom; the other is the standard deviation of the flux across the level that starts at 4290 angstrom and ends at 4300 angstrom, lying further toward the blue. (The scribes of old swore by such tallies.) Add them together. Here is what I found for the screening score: 19.9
